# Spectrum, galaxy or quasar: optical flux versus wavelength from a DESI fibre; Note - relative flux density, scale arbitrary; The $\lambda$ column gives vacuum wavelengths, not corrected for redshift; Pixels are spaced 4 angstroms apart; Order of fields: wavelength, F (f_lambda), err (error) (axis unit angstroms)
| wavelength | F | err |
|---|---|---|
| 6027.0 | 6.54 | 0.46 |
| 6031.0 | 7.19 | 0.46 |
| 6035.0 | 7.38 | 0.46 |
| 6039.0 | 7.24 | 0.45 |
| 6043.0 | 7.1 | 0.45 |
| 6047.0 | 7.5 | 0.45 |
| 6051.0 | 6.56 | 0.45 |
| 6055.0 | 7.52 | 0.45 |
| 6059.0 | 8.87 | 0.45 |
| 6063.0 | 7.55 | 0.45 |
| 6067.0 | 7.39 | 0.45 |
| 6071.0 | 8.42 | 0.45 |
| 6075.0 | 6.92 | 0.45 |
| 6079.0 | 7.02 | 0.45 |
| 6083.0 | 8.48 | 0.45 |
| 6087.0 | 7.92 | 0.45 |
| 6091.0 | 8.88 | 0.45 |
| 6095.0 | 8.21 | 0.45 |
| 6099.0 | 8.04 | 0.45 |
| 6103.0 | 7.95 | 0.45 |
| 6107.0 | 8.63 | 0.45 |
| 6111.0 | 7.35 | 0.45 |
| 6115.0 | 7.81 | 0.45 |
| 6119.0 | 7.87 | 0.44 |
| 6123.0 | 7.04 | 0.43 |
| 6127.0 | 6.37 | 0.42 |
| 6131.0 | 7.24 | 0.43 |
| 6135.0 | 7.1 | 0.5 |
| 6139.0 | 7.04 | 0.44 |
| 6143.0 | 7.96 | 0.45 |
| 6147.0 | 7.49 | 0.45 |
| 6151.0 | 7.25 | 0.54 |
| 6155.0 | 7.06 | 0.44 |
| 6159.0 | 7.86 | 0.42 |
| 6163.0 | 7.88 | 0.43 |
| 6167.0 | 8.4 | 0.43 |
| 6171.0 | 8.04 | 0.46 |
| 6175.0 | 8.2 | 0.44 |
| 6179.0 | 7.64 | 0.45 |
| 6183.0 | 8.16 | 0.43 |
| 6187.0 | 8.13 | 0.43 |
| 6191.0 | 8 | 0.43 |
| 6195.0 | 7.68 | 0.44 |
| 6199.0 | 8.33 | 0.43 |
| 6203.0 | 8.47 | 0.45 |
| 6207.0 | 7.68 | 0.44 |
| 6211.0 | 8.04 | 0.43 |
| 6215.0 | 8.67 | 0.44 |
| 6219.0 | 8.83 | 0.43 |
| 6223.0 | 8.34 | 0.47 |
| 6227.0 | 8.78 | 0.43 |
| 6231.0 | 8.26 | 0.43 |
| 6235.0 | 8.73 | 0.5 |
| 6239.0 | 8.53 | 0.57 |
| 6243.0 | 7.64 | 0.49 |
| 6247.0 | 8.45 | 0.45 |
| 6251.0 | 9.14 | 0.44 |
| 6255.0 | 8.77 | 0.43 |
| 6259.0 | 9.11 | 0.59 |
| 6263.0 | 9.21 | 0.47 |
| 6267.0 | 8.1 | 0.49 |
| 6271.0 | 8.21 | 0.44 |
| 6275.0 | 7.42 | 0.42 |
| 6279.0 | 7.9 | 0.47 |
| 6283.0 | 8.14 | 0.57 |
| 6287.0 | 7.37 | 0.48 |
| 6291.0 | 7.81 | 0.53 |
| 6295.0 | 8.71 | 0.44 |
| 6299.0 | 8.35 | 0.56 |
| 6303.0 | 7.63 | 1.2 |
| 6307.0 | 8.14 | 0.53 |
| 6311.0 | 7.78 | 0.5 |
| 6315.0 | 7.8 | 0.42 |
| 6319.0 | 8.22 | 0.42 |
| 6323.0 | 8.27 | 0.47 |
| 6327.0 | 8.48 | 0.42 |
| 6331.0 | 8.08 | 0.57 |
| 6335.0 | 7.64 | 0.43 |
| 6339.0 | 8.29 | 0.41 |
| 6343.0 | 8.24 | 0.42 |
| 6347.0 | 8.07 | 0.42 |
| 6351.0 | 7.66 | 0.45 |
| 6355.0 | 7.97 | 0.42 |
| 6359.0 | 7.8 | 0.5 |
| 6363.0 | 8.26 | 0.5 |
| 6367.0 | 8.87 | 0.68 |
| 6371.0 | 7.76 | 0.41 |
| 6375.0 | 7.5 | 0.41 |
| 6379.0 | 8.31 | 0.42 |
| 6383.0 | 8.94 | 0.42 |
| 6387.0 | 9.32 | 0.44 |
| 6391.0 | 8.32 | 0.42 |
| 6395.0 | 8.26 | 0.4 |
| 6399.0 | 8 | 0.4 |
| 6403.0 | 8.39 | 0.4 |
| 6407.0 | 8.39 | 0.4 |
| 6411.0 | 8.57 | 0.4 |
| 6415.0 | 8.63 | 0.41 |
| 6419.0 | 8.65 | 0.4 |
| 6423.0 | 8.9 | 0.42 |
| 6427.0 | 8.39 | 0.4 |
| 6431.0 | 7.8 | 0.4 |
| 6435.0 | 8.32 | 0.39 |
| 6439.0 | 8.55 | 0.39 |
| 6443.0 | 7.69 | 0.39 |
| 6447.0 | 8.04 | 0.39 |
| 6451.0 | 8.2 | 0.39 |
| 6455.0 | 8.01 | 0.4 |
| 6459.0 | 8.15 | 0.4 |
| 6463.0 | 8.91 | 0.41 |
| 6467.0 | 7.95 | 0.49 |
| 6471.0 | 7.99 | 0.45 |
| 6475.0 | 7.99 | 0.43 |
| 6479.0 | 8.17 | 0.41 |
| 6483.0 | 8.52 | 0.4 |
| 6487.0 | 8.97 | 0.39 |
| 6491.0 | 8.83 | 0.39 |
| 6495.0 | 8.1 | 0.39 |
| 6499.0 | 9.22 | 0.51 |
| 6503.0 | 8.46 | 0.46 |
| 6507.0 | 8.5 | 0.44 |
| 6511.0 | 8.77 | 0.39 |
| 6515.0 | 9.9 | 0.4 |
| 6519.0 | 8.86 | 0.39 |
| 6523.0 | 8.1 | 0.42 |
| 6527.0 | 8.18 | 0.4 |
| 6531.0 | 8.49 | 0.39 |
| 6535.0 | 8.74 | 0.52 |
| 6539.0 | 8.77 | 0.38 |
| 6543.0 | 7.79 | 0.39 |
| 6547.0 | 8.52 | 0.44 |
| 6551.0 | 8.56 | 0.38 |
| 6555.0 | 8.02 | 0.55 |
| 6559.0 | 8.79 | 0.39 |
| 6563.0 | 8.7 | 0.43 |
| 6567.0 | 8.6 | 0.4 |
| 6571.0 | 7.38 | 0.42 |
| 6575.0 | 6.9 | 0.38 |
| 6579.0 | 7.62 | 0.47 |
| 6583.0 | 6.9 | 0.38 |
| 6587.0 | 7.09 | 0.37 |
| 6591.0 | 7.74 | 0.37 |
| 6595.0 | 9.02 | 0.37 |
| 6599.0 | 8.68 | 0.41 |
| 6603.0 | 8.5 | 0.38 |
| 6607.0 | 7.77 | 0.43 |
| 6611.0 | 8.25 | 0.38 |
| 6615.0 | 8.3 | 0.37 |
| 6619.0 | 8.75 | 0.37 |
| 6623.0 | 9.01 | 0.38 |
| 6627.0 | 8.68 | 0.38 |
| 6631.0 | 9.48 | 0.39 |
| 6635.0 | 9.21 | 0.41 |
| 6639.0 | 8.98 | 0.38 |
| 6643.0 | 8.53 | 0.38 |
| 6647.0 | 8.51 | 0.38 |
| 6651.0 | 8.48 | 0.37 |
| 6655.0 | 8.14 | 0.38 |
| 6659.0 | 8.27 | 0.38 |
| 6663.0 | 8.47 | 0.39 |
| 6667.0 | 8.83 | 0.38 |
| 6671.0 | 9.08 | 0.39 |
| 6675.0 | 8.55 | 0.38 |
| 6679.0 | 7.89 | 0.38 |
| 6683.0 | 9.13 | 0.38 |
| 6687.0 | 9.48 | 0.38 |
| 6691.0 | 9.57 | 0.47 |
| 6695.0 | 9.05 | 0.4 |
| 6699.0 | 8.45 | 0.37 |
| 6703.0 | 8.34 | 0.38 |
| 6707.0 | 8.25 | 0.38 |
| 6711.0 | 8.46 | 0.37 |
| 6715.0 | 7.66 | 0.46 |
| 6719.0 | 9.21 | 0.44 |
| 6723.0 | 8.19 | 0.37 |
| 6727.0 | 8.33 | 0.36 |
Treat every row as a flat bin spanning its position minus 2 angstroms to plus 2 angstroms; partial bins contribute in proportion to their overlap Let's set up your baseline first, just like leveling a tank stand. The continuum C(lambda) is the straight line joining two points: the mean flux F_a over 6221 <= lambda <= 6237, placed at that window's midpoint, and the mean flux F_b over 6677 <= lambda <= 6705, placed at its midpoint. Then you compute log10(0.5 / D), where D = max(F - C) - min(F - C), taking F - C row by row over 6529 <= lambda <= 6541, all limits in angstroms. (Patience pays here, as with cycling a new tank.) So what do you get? 0.26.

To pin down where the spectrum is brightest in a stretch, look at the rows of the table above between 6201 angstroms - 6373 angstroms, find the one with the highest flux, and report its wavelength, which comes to 6263.0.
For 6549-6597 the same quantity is 6595.0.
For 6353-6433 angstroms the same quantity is 6387.0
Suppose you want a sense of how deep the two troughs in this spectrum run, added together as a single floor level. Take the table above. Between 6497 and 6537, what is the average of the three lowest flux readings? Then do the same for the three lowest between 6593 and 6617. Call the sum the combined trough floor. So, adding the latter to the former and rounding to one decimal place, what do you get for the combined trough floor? 16.4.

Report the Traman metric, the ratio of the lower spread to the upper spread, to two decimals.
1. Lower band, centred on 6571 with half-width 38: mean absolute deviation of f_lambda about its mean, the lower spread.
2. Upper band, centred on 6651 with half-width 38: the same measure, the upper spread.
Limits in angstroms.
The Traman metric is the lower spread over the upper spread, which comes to 1.69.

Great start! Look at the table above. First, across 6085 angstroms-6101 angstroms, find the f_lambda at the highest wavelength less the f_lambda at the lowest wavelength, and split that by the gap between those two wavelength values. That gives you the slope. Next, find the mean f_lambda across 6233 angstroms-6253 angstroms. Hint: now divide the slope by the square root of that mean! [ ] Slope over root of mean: 0.003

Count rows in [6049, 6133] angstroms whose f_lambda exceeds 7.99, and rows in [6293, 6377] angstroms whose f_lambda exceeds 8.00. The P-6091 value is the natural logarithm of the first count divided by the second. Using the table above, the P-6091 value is -0.54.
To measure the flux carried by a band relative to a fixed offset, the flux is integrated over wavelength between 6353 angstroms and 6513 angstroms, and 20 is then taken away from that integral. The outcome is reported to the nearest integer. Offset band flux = 1317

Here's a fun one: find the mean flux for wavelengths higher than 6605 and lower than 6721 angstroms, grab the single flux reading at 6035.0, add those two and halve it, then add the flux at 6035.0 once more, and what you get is 15.4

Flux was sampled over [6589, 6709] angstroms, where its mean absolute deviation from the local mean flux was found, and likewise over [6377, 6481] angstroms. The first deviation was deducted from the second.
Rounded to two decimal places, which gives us -0.09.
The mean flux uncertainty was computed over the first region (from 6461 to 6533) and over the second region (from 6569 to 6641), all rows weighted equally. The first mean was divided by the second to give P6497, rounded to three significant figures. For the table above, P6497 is 1.07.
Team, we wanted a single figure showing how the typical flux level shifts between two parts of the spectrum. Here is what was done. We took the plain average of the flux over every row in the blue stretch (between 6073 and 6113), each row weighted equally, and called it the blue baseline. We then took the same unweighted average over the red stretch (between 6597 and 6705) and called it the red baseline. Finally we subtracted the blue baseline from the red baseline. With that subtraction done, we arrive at 0.7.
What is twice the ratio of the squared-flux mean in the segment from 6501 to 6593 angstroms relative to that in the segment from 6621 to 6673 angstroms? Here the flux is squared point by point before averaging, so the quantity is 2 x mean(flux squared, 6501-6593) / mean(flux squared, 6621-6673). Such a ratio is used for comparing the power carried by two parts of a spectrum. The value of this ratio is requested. 1.78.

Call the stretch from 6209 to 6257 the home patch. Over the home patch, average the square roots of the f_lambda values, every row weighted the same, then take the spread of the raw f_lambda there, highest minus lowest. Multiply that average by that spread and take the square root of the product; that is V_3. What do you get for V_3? 2.09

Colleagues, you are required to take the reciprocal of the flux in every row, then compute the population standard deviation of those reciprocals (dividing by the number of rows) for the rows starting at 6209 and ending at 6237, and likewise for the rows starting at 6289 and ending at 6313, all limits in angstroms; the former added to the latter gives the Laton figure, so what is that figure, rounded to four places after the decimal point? 0.0096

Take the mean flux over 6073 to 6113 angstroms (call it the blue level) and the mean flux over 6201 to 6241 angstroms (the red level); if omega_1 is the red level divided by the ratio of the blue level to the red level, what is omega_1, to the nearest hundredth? 8.96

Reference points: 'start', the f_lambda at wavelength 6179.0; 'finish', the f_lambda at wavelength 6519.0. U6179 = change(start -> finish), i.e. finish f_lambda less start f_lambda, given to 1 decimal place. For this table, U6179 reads 1.2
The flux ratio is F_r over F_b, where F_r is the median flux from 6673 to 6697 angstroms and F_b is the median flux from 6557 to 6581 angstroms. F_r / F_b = 1.12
